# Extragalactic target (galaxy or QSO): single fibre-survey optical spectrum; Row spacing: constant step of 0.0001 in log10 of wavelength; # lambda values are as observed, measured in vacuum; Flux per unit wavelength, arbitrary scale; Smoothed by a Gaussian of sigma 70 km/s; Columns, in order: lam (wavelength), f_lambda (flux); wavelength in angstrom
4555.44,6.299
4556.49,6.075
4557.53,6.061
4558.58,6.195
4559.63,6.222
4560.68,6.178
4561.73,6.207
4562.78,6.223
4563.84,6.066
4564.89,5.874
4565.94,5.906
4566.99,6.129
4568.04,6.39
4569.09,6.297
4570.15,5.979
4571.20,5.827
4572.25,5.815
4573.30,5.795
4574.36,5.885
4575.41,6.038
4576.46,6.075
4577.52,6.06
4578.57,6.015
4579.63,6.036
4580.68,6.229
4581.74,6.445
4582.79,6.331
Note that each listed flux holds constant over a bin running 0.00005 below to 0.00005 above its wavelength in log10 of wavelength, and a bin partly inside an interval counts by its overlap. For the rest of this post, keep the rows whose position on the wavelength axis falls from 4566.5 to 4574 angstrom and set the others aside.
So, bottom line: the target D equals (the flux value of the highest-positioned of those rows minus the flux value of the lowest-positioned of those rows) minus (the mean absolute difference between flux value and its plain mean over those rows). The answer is -0.54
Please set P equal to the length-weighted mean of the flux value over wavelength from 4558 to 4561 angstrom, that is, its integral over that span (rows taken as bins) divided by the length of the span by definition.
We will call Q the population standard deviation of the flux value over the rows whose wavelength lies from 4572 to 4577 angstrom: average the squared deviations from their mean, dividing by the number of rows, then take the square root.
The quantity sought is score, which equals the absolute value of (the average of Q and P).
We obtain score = 3.16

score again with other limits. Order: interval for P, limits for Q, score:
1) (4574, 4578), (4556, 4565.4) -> 3.06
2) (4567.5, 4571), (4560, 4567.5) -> 3.16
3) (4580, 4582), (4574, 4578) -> 3.19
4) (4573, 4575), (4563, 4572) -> 3.02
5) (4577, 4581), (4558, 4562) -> 3.05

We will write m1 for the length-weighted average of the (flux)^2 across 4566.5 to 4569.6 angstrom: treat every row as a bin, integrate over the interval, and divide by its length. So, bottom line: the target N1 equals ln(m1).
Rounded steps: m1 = 39.4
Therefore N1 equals 3.67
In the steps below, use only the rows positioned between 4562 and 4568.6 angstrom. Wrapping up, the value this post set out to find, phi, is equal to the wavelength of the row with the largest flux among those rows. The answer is 4568.04 angstrom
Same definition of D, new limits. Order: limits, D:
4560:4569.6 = -0.01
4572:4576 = 0.14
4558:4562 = 0.00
